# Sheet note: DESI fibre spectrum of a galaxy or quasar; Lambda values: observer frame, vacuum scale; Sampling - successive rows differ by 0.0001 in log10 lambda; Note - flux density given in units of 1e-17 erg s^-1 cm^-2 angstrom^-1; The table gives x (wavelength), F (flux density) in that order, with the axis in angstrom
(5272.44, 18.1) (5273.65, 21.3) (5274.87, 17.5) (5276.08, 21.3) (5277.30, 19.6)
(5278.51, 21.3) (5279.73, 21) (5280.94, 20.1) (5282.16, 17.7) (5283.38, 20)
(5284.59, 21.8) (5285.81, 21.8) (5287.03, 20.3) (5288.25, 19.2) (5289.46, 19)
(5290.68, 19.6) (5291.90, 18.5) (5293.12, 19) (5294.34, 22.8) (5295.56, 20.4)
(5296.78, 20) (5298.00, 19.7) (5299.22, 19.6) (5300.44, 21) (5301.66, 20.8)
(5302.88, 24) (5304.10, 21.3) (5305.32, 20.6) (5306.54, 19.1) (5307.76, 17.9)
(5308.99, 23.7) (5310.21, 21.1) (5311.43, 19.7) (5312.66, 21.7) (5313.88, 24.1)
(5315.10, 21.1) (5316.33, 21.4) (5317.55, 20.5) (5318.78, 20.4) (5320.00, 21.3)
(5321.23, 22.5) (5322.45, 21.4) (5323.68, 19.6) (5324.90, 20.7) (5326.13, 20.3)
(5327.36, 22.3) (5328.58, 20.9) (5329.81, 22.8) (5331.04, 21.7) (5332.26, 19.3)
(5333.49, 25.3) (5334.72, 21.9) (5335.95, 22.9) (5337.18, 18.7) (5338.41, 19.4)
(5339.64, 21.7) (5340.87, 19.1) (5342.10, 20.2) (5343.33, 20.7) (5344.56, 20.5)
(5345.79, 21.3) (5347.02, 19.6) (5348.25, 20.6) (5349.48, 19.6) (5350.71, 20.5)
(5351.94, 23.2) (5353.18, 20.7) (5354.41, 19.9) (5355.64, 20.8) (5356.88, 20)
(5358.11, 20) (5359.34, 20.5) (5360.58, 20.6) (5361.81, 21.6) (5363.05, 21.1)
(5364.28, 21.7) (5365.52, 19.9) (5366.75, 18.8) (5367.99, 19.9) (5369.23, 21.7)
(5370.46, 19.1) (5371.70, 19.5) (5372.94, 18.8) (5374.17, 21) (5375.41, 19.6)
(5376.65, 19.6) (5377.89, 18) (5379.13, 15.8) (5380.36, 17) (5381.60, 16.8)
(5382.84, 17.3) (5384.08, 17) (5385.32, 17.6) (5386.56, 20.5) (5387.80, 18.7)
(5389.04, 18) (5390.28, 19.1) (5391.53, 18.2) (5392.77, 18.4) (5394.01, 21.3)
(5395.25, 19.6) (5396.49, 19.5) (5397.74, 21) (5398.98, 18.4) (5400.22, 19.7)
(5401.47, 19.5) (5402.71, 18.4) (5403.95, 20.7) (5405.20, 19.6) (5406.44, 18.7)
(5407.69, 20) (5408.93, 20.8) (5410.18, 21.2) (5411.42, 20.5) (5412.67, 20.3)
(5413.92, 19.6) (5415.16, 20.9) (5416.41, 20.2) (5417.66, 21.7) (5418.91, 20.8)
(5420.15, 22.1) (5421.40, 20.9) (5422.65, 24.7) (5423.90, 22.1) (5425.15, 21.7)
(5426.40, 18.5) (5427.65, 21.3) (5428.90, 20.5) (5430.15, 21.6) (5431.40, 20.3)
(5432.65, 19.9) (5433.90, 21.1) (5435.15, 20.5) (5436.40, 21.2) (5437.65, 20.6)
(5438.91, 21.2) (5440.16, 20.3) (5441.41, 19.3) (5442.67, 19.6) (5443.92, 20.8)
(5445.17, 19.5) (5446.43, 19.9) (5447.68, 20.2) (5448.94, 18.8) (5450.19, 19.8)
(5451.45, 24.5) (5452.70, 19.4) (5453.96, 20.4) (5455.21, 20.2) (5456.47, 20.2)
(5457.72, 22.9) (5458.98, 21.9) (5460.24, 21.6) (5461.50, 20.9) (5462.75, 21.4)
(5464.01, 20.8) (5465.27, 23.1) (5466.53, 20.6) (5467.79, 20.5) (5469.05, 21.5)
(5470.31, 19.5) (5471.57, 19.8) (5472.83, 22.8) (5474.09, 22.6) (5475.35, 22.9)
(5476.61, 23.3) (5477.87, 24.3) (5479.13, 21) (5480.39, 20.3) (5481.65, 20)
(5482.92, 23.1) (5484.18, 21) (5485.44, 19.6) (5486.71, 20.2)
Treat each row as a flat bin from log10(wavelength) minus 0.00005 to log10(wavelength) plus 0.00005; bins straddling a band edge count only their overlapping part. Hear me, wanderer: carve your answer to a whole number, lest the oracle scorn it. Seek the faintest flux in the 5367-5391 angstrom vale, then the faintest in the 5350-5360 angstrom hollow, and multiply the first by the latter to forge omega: 314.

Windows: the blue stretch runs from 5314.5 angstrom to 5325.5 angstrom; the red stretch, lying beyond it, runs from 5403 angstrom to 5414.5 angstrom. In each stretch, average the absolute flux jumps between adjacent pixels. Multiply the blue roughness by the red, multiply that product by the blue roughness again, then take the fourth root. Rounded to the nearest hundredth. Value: 0.90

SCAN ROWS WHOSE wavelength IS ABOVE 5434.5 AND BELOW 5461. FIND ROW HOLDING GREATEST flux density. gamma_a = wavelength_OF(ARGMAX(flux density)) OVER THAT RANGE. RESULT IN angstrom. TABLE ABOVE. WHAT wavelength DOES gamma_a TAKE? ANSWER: 5451.45 angstrom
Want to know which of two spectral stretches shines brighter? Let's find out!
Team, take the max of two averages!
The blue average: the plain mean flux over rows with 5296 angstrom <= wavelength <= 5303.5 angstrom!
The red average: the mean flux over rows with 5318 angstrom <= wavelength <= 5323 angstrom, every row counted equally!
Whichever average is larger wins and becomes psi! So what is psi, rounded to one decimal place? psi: 21.4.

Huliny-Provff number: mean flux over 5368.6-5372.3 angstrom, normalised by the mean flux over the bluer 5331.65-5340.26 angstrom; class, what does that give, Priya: 0.94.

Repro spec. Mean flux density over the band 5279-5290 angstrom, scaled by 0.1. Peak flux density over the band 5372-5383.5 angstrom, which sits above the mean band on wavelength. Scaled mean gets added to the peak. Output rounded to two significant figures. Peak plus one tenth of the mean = 23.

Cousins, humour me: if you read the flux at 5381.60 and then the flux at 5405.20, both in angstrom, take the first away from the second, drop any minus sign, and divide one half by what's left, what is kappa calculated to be 0.18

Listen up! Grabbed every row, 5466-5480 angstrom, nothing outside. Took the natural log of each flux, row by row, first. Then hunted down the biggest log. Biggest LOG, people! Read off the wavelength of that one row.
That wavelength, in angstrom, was 5477.87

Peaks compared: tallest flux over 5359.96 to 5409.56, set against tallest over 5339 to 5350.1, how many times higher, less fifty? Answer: -49.0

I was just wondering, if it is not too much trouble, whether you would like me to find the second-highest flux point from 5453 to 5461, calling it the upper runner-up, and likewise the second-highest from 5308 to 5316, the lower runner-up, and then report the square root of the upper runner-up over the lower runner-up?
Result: 0.96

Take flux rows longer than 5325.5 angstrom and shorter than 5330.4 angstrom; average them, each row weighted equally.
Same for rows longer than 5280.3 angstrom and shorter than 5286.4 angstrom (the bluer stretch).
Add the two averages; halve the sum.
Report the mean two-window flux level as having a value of 20.9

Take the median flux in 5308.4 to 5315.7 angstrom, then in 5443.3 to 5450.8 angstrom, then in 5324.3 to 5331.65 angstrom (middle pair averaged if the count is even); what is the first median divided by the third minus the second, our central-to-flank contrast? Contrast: 15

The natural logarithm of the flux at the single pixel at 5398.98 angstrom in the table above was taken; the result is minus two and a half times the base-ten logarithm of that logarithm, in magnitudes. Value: -1.16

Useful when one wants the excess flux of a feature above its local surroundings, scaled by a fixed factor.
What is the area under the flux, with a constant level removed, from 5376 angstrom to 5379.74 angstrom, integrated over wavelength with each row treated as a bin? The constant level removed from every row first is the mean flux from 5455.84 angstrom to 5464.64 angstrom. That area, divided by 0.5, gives -27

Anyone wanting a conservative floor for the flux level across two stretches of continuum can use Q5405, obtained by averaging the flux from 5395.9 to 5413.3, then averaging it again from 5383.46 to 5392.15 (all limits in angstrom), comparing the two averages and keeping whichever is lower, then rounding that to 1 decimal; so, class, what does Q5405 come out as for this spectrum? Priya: 18.4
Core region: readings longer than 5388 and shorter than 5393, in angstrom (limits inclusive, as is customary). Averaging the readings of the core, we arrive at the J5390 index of 18.4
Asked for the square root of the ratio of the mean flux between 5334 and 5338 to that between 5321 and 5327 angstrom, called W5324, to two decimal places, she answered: 1.01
